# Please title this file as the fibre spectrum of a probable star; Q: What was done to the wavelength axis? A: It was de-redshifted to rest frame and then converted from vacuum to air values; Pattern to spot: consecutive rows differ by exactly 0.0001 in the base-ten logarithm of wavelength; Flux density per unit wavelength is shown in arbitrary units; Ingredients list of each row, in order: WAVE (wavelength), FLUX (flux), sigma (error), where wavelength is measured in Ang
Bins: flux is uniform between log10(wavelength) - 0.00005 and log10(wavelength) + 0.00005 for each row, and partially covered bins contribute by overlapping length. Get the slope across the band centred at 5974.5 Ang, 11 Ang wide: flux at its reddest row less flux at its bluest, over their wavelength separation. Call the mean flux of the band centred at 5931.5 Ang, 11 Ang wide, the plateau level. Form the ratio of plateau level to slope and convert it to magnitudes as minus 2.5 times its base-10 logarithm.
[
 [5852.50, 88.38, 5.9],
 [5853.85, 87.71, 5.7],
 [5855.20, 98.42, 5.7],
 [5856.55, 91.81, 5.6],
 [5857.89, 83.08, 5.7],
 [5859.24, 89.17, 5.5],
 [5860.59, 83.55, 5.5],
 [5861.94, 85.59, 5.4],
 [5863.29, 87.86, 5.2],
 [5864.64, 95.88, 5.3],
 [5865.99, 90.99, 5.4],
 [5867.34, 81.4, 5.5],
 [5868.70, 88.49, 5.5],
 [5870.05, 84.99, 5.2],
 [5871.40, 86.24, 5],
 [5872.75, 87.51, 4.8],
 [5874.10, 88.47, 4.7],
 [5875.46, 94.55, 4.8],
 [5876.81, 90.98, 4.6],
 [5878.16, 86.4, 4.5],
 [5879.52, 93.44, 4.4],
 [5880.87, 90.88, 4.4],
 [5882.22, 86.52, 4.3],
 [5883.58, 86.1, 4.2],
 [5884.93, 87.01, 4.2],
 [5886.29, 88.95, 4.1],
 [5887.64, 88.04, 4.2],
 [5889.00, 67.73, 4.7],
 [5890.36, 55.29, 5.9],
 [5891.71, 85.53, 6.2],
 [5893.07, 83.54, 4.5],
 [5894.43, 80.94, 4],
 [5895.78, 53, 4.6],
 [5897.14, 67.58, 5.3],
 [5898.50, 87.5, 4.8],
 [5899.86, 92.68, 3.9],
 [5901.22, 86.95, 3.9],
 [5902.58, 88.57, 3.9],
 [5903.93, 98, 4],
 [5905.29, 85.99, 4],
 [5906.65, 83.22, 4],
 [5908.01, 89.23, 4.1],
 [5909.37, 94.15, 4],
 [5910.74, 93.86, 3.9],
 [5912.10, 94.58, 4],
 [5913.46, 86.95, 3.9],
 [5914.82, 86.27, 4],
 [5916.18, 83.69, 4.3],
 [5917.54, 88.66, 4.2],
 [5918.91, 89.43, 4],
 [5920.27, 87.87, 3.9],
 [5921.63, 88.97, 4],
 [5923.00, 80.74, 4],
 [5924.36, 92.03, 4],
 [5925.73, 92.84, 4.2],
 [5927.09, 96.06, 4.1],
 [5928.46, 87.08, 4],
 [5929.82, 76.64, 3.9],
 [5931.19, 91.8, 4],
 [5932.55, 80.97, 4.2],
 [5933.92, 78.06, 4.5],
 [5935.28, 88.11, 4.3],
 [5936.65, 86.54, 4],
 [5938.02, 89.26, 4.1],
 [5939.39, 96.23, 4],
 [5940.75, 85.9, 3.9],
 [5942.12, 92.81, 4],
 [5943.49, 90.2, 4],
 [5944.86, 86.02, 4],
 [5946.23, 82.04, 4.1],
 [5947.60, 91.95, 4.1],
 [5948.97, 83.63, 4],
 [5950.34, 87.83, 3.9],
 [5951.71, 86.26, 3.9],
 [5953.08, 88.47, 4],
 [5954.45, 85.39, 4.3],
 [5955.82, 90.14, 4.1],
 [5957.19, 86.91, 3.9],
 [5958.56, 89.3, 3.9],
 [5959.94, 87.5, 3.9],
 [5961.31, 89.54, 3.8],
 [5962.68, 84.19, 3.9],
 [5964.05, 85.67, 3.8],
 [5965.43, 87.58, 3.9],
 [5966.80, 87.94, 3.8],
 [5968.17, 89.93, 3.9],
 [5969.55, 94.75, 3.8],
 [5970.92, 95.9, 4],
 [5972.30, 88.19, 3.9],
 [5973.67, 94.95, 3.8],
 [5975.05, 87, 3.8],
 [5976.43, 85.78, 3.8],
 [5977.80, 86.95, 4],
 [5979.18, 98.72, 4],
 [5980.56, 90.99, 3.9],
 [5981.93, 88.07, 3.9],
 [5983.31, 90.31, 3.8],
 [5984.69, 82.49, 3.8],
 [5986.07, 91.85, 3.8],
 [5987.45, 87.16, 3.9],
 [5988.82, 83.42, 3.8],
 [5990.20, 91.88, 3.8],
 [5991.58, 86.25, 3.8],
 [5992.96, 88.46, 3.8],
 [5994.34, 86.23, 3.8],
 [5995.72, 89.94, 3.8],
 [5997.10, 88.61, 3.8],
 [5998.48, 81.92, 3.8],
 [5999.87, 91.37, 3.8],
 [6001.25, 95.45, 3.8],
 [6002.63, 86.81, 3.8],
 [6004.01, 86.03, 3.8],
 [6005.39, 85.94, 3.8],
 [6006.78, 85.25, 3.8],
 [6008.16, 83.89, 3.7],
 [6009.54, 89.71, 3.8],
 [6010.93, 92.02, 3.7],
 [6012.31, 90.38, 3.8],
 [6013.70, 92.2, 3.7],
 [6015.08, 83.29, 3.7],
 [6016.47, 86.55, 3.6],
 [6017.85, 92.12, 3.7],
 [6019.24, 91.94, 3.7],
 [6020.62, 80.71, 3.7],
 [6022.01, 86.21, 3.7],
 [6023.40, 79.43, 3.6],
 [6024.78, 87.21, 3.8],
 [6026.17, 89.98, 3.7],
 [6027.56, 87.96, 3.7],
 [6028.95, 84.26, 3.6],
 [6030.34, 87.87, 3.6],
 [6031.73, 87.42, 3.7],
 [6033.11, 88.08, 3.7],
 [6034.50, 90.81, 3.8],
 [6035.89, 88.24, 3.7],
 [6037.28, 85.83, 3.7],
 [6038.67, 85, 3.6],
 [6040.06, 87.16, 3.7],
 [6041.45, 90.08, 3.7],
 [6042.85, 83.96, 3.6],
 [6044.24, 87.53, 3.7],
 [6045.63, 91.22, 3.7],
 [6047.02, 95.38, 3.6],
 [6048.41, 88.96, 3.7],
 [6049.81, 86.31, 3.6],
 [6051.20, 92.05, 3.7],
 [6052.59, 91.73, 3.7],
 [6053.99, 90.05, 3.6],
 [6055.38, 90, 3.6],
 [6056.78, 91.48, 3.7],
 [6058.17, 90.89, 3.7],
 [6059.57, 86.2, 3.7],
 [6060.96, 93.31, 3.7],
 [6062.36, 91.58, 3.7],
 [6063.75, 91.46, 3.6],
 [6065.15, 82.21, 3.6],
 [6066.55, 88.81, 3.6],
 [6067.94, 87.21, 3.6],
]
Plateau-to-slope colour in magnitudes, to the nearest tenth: -5.8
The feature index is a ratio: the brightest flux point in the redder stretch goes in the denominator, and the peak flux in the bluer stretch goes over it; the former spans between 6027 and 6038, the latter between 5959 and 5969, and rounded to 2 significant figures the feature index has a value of 0.99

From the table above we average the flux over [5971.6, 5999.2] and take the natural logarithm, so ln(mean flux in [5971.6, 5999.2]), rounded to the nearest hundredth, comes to 4.48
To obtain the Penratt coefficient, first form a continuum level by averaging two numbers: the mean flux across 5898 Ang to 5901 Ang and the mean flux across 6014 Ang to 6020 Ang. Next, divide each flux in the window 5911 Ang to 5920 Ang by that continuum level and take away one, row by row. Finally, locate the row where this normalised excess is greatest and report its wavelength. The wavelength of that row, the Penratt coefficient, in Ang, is 5912.10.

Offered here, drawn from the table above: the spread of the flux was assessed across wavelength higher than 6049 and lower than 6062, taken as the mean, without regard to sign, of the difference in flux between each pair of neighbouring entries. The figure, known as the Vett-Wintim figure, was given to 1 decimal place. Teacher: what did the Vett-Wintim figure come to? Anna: 2.7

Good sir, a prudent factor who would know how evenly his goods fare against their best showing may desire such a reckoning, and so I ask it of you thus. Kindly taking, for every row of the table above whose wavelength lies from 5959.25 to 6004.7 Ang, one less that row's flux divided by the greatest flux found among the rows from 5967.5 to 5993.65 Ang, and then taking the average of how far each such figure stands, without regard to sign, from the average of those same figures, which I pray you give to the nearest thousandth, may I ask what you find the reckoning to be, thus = 0.031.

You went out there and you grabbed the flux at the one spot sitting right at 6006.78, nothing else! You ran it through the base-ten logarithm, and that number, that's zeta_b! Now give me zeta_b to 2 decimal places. 1.93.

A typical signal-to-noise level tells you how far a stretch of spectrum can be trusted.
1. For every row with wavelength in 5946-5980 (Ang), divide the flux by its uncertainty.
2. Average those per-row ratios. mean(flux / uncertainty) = 22.6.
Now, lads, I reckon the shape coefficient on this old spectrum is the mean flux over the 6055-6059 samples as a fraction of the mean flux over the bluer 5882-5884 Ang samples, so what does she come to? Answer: 1.05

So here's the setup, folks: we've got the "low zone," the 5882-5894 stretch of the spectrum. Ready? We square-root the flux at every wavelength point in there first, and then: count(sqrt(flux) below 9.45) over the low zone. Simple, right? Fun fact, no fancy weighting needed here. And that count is 9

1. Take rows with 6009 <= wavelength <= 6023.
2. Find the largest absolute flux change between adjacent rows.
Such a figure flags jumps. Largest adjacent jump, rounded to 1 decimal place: 11.2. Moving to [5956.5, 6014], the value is 11.8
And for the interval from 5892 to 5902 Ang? 27.9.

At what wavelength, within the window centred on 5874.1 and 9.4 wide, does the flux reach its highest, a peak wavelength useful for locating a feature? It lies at 5875.46 Ang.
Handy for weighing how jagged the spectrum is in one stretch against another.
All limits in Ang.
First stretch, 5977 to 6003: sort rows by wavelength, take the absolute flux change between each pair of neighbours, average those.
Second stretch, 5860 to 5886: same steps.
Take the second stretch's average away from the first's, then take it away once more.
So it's -2.1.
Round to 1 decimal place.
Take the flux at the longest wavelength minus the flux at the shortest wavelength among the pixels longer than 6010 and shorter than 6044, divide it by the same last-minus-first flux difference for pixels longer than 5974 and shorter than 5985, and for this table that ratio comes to 1.8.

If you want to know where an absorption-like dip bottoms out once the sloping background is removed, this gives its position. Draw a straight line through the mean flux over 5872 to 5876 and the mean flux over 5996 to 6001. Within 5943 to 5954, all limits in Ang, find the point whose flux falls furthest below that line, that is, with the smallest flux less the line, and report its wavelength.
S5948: 5946.23 Ang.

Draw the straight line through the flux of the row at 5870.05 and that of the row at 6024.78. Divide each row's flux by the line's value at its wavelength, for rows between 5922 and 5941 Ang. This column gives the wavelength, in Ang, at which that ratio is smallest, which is 5929.82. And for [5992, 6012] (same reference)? 5998.48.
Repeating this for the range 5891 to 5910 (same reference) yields 5895.78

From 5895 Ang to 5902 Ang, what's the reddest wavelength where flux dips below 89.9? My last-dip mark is 5901.22 Ang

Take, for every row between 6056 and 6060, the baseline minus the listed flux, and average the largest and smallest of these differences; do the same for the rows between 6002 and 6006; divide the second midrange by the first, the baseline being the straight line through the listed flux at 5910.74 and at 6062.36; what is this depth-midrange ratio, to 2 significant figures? 2.2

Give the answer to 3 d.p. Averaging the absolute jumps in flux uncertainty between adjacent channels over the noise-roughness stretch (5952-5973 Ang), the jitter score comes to 0.121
